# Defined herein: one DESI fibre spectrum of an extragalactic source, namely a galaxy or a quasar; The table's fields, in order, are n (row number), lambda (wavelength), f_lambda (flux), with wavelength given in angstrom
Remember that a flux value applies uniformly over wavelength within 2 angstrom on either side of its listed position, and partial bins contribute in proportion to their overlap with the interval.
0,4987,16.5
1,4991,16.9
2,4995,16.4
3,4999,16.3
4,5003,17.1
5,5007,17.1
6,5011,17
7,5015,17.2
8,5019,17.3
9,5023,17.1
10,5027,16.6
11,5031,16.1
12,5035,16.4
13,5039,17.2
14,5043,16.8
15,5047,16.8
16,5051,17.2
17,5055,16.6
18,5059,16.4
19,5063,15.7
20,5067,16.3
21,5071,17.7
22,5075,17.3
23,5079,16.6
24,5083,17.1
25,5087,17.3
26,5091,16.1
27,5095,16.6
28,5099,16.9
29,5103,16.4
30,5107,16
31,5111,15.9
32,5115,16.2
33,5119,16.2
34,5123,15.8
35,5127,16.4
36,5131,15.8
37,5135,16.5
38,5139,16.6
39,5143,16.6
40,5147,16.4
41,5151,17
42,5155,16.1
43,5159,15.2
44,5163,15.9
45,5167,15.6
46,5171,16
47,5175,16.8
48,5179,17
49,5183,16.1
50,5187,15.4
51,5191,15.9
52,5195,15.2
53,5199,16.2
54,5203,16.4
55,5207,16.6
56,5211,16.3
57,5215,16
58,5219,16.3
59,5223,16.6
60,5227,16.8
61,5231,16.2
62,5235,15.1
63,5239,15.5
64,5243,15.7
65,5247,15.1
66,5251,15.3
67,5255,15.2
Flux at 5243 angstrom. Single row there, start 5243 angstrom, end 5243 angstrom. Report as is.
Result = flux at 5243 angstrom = 15.7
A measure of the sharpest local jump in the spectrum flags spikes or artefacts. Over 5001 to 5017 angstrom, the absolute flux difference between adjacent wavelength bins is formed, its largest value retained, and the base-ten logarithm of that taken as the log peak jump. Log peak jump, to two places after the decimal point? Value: -0.70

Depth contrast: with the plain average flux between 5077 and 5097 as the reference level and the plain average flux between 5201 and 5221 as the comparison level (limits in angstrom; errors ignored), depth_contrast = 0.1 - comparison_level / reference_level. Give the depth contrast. -0.87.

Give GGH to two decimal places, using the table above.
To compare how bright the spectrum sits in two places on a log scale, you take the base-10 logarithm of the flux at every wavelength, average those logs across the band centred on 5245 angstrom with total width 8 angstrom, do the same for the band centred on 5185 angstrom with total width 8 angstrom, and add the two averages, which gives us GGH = 2.38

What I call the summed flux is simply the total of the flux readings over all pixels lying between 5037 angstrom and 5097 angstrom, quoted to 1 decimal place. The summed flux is 251.7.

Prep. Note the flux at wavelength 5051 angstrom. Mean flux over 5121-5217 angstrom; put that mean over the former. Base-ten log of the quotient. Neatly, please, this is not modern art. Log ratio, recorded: -0.027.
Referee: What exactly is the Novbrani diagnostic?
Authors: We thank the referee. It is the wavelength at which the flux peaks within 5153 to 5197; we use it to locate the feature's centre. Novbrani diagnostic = 5179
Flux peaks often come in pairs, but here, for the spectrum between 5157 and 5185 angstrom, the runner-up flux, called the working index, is 16.8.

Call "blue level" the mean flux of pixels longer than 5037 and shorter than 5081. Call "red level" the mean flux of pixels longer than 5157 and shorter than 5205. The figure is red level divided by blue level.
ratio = 0.952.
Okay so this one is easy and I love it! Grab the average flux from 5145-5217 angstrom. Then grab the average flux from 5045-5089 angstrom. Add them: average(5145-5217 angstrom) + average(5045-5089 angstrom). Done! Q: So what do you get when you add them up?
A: 32.9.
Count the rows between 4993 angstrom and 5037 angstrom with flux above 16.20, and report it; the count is 10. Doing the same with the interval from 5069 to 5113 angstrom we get 8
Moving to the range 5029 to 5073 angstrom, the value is 9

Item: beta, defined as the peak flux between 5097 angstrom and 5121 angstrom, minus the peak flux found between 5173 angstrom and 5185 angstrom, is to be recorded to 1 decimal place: -0.1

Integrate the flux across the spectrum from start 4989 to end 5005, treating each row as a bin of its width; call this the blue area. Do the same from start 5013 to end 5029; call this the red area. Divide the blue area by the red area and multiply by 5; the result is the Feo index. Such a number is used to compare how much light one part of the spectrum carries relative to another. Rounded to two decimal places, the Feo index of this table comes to 4.89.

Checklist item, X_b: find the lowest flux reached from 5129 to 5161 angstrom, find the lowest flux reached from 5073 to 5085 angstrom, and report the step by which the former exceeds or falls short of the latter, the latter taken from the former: -1.4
